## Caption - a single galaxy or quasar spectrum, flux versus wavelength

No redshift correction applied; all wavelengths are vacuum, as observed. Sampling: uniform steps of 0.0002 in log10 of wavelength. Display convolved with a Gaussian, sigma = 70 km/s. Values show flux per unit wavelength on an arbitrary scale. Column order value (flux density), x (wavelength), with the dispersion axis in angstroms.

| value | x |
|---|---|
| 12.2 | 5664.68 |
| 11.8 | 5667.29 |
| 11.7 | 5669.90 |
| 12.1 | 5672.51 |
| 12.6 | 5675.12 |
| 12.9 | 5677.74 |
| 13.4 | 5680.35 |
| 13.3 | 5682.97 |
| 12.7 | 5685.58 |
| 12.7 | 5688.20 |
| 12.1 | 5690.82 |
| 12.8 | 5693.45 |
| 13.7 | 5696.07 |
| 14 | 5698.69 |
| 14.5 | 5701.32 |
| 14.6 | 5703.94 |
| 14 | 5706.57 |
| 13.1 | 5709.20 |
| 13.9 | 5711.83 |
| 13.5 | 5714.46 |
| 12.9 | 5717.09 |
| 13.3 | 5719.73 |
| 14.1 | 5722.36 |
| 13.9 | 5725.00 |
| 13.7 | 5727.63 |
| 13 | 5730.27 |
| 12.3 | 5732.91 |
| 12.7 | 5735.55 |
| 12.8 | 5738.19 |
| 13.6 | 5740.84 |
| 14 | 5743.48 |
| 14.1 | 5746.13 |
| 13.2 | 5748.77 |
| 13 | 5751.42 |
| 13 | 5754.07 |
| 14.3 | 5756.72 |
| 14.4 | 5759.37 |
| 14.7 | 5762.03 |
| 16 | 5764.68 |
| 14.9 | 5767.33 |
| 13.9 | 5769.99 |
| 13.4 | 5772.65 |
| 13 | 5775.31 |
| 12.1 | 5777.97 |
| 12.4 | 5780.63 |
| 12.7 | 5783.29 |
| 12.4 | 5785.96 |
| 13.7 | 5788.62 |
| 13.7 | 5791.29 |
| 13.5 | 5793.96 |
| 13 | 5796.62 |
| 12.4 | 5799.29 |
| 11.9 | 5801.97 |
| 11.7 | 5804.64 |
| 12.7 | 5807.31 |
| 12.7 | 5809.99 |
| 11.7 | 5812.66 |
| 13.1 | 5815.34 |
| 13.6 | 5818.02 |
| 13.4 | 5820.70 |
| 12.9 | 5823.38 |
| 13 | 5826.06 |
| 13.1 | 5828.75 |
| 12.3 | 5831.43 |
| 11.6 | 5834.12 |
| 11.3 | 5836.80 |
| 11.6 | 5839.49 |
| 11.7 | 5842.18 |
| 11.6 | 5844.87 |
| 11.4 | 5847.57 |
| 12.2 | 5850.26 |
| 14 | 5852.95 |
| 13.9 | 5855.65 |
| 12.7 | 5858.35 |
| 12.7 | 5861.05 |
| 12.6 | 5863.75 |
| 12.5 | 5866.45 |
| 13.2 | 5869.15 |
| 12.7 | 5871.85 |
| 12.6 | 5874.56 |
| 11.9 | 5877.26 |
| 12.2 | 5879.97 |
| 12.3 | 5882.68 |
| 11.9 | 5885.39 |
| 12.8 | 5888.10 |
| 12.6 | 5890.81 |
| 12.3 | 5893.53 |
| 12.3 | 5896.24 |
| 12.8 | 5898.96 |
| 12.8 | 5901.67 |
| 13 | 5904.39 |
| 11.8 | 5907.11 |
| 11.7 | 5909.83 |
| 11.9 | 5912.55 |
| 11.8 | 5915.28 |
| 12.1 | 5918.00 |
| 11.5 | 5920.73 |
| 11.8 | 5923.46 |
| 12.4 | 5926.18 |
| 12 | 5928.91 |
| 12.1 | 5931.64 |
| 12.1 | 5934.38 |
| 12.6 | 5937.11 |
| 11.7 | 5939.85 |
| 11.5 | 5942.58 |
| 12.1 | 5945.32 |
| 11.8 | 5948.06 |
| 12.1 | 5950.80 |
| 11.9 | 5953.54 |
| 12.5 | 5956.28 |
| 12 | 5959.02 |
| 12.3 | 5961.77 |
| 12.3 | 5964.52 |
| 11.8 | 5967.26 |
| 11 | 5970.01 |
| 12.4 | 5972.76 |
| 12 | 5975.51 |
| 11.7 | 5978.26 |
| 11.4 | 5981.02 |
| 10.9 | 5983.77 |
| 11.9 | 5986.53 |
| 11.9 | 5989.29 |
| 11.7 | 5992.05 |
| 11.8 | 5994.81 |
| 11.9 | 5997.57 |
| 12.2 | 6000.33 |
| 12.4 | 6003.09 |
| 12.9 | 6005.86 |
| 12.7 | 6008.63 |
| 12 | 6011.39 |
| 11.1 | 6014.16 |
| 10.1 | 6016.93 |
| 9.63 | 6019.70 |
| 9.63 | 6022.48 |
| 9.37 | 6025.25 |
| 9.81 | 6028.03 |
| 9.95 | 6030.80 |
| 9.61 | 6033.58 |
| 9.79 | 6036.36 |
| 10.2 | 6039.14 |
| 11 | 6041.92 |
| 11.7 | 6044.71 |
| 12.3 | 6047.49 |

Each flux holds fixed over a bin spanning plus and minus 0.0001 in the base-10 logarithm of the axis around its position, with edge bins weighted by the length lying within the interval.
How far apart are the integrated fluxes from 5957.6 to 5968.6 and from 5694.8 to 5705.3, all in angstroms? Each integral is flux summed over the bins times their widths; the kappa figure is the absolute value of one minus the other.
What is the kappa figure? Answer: 16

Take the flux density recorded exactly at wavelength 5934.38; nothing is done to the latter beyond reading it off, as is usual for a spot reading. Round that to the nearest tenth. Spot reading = 12.1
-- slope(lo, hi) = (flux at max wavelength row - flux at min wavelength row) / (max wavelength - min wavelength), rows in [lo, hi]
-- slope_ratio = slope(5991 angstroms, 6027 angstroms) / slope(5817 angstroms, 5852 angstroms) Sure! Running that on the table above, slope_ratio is 1.6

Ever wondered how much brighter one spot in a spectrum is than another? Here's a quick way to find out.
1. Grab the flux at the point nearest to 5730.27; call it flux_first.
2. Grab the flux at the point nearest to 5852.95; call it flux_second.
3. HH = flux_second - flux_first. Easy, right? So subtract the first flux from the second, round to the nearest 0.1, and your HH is 1.0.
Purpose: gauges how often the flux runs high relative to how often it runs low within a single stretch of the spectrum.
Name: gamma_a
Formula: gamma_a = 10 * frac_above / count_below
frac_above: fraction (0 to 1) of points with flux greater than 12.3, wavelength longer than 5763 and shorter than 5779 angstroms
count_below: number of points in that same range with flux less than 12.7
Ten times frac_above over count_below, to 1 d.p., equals 8.3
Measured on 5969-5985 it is 0.3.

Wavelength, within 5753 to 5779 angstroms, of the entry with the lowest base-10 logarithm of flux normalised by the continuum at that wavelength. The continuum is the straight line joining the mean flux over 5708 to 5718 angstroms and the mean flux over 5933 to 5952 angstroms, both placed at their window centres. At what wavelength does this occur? 5777.97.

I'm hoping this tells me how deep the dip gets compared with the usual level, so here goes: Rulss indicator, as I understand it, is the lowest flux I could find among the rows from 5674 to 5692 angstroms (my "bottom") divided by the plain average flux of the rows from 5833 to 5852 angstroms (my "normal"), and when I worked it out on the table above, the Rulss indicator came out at 1.04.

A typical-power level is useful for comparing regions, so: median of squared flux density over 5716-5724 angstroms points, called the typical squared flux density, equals 177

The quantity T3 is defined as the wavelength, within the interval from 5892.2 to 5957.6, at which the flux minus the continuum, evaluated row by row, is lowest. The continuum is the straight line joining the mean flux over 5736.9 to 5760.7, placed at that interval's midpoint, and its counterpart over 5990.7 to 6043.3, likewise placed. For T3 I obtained 5920.73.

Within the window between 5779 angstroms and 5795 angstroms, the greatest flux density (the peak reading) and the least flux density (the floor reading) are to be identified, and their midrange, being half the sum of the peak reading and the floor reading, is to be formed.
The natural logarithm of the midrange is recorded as 2.57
